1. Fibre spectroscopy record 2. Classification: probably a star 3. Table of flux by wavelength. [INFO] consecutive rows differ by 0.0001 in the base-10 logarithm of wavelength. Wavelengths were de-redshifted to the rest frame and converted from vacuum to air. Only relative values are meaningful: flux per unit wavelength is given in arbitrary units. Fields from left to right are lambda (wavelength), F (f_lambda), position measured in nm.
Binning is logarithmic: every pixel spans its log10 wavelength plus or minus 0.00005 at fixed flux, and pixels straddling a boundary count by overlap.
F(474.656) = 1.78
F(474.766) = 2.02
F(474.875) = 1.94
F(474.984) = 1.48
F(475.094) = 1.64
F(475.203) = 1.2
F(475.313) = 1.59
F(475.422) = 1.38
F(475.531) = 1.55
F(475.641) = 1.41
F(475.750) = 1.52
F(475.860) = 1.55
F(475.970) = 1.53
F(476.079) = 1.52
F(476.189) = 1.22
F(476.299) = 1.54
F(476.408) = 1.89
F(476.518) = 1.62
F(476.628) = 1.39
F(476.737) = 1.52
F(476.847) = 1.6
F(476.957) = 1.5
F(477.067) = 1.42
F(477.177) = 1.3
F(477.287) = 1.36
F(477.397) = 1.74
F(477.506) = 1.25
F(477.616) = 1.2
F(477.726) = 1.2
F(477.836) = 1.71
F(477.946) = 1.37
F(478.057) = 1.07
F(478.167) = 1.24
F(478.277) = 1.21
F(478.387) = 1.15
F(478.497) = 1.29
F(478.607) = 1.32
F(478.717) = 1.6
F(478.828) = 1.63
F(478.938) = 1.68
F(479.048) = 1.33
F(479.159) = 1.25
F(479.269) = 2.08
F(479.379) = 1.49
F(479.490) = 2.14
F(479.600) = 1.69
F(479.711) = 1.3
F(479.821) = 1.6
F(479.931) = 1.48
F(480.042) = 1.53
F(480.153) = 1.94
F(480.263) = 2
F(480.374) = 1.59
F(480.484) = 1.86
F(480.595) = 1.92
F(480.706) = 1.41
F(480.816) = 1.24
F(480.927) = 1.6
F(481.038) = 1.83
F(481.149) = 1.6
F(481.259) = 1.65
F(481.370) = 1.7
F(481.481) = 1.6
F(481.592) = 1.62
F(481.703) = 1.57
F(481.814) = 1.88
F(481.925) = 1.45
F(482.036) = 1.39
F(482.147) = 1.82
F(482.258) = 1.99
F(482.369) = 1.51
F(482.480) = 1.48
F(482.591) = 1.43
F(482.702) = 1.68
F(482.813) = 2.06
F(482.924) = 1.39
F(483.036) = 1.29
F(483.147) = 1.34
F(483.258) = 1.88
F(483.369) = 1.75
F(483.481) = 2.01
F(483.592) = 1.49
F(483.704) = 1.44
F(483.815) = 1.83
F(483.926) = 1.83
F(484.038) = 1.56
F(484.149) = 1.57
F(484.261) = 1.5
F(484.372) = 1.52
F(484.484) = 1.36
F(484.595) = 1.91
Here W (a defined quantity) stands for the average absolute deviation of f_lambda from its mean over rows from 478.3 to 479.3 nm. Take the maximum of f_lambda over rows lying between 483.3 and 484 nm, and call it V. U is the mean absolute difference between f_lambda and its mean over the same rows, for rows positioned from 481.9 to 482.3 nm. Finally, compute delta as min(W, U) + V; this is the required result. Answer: 2.2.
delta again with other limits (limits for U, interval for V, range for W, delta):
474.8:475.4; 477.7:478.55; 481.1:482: 1.8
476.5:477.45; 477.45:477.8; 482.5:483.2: 1.4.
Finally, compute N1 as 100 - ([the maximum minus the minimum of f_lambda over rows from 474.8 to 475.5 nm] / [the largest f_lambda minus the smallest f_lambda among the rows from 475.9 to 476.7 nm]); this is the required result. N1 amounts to 98.90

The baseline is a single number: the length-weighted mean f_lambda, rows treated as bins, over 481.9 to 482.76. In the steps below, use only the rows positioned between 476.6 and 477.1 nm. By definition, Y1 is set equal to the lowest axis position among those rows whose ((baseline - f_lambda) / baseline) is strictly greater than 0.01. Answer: 476.628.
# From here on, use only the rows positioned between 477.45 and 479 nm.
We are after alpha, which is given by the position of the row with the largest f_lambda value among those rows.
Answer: 477.836 nm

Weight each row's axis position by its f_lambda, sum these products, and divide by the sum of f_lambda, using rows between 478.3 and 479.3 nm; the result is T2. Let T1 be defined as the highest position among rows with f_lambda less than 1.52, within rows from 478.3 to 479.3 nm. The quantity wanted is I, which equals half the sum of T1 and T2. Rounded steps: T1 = 479.159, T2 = 478.86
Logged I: 479.01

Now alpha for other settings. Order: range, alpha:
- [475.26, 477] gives 476.408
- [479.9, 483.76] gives 482.813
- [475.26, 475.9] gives 475.313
